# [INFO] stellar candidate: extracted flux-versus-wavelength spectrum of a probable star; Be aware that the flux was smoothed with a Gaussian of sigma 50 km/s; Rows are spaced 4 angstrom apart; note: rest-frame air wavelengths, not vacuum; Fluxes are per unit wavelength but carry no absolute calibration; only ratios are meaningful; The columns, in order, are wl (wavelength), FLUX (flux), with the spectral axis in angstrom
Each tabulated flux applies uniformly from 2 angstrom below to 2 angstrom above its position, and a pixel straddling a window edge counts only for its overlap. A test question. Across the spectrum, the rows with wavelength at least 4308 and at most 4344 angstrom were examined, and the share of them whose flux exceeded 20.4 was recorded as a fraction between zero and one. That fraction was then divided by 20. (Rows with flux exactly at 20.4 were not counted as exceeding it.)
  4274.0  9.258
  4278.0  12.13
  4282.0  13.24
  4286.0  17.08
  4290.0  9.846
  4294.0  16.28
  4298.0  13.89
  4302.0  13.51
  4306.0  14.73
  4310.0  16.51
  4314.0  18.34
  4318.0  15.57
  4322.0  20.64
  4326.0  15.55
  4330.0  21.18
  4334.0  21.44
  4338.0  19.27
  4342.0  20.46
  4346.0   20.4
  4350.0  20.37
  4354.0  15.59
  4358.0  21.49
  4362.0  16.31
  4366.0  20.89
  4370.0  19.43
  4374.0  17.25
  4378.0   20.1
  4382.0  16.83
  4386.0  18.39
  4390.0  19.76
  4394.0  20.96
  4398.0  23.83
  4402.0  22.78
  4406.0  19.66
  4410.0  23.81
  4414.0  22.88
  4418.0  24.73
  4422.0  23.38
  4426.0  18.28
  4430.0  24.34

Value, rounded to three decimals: 0.022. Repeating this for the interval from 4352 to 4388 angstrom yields 0.011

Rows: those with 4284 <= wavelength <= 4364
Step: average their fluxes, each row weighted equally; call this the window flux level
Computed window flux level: 17.4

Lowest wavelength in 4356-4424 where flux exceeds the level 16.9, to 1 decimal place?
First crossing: 4358.0 angstrom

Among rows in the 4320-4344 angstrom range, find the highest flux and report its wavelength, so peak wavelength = 4334.0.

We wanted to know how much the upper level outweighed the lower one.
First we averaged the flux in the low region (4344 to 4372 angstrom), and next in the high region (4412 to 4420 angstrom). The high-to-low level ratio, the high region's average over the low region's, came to 1.24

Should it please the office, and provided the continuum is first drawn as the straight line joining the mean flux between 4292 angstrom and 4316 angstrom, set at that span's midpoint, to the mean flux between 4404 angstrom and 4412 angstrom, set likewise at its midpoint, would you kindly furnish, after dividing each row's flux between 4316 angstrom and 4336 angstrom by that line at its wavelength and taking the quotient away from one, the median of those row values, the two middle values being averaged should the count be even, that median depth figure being -0.24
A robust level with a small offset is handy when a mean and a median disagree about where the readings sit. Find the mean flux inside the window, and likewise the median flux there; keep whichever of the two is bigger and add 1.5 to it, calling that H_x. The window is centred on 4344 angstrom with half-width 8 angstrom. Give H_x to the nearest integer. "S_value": 22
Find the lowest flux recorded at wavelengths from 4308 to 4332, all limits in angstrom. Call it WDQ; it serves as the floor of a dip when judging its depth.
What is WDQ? 15.55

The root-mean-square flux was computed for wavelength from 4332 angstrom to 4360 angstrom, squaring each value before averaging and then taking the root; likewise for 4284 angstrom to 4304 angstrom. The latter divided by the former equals 0.72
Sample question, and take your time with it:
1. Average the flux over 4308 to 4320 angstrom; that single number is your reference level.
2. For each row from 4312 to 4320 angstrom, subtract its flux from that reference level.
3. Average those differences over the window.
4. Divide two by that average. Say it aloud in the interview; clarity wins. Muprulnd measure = -13.5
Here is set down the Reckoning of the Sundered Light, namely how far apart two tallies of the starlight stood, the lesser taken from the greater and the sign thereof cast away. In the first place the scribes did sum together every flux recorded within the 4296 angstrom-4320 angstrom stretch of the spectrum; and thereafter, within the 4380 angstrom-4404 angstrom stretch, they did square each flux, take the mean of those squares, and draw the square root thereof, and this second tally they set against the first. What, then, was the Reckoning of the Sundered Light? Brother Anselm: 72.0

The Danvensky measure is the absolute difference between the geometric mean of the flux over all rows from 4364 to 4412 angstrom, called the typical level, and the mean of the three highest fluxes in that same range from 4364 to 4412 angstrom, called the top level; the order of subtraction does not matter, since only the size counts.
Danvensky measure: 3.28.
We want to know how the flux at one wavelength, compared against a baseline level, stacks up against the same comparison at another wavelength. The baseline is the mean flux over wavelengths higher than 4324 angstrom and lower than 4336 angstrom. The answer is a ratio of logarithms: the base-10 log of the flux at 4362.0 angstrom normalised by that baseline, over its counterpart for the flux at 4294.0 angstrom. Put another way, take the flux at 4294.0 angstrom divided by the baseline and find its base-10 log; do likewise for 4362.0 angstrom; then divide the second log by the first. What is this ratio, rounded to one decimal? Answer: 1.0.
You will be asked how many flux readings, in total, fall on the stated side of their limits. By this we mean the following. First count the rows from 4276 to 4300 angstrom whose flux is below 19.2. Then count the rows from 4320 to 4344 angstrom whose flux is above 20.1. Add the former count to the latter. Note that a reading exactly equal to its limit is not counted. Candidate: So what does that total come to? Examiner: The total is 10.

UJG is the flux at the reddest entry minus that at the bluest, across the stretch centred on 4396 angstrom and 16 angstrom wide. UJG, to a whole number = 3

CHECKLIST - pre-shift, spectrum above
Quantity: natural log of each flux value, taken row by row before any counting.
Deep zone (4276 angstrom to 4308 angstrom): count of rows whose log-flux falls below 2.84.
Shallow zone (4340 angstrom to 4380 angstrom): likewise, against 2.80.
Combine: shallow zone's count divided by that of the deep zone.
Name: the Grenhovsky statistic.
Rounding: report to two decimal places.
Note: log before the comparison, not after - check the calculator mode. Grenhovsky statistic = 0.25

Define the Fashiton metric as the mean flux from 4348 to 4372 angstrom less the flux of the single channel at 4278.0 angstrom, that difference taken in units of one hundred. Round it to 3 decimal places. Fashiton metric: 0.069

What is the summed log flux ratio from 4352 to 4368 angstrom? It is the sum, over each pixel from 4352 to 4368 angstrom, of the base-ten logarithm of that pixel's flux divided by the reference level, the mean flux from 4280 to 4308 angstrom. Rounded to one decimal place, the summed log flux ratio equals 0.5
